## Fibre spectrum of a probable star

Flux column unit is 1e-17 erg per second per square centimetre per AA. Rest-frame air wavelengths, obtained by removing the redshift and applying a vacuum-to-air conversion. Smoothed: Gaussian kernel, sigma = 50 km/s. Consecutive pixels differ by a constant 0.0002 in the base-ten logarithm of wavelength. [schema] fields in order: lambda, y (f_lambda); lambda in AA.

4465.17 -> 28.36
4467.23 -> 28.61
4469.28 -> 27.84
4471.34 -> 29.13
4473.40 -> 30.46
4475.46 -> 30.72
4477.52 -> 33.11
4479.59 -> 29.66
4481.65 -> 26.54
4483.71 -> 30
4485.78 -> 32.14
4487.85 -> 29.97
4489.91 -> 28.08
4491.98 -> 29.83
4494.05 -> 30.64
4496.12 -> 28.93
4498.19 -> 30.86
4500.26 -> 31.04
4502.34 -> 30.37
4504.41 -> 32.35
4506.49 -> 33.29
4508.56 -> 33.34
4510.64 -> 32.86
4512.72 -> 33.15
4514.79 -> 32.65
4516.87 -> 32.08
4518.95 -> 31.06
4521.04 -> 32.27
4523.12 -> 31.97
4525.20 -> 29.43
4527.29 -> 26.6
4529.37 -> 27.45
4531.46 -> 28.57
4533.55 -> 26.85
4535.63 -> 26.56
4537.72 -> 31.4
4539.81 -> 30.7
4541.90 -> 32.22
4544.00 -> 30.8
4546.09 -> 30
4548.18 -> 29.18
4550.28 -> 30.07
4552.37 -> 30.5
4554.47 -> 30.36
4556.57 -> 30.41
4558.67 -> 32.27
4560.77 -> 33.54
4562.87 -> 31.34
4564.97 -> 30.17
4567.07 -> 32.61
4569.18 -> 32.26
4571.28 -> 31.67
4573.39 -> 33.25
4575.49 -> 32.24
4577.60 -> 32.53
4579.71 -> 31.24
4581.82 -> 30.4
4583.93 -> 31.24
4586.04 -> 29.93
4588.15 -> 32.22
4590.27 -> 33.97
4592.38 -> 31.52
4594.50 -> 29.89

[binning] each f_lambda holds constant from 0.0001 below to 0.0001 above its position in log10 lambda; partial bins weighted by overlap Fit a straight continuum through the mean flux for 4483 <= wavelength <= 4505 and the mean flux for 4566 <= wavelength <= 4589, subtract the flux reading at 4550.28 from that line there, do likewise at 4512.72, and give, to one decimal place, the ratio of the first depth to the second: -0.5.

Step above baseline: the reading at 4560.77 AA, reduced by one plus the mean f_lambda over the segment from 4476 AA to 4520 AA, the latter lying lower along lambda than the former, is 1.5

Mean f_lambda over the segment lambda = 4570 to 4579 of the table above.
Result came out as 32.4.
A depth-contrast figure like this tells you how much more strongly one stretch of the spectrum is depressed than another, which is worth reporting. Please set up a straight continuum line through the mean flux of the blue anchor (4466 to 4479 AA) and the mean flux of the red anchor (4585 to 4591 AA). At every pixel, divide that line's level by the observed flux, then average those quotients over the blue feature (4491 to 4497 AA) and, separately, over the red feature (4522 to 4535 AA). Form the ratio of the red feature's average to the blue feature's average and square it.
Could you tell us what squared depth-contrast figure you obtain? 1.15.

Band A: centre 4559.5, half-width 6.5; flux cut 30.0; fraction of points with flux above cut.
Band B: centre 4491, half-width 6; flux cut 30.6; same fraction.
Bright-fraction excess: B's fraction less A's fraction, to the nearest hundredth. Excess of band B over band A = -0.67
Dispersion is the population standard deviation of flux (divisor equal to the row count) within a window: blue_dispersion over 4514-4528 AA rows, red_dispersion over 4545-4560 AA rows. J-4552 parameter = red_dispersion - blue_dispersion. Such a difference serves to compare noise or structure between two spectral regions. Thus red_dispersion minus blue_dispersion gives -1.1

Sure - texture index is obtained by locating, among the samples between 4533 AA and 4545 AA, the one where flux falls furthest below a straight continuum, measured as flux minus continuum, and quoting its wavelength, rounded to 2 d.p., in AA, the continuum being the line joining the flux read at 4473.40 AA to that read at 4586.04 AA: 4535.63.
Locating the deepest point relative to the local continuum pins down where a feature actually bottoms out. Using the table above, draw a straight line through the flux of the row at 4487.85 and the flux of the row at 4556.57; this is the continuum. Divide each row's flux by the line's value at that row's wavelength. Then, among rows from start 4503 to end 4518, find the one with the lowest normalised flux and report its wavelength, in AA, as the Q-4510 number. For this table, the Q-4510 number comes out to 4516.87 AA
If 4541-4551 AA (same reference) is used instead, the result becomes 4548.18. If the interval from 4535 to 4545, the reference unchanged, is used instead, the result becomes 4535.63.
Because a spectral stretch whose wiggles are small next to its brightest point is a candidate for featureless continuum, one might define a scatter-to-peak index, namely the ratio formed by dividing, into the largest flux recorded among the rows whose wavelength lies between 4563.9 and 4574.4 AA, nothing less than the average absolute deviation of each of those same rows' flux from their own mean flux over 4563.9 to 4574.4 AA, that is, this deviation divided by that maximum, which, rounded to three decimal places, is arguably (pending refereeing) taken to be 0.026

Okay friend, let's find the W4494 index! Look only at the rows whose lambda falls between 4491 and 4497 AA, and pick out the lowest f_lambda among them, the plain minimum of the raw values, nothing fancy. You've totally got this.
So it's 28.93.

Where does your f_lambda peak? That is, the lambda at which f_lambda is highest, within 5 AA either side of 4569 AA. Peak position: 4573.39 AA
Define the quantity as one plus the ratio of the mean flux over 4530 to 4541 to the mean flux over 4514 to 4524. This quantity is 1.90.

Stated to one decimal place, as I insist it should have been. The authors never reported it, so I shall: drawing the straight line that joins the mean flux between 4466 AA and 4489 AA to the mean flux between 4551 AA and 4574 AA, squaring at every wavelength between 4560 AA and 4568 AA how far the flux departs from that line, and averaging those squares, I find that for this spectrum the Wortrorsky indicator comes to 1.7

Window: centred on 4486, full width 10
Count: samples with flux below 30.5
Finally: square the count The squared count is 16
